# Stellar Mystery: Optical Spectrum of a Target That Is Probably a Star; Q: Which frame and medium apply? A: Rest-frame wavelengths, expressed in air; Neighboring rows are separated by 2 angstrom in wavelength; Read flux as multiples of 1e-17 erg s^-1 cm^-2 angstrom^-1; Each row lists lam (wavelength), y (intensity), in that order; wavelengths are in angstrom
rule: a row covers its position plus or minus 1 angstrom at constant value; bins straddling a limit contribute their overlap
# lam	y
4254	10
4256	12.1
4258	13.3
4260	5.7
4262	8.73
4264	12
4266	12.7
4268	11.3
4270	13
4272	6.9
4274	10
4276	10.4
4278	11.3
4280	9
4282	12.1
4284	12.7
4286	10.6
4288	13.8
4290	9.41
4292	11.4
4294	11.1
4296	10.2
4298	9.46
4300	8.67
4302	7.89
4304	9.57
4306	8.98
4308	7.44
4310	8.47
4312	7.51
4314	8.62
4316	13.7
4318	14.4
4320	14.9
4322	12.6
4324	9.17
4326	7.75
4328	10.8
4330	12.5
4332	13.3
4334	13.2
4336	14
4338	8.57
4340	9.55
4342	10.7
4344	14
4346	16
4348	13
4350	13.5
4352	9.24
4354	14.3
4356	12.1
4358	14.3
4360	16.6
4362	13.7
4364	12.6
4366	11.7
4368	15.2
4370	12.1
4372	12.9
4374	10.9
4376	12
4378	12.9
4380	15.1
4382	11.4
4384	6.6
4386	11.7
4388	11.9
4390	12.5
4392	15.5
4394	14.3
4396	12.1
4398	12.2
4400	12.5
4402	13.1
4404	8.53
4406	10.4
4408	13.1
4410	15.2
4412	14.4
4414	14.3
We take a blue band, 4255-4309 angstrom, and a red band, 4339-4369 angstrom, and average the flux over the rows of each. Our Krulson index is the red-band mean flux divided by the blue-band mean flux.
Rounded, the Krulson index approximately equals 1.26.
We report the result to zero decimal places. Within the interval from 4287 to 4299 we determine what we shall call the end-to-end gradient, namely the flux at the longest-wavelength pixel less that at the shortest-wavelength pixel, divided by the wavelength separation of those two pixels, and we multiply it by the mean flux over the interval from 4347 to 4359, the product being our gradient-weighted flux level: -6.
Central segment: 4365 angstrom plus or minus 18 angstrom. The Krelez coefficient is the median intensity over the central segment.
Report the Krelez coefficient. 12.9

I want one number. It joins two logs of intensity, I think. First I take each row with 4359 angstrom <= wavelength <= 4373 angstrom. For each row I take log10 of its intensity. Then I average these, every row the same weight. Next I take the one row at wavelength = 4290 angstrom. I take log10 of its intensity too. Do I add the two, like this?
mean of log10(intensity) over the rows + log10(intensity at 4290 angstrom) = 2.10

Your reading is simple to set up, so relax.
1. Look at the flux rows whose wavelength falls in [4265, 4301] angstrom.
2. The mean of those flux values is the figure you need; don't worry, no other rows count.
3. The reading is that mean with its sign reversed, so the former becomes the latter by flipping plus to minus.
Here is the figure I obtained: -10.8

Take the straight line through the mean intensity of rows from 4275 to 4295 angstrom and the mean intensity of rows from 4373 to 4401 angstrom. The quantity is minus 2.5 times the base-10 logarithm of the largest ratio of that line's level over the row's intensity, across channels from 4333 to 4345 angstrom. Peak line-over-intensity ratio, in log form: -0.34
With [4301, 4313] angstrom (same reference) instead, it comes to -0.47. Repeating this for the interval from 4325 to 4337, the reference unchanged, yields -0.44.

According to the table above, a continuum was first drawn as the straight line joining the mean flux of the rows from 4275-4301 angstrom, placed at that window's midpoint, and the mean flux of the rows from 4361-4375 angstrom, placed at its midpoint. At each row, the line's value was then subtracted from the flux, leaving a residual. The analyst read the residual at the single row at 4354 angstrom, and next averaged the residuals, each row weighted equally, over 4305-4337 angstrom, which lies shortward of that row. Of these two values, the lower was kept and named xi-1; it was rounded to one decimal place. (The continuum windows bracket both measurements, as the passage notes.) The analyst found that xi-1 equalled -0.5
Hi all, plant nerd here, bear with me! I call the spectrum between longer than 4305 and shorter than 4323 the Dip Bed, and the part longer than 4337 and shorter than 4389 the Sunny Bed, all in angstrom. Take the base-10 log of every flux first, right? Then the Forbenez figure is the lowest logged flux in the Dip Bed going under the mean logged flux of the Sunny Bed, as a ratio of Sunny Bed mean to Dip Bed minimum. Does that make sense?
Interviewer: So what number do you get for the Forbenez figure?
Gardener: 1.25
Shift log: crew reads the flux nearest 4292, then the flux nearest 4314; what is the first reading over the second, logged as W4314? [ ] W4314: 1.3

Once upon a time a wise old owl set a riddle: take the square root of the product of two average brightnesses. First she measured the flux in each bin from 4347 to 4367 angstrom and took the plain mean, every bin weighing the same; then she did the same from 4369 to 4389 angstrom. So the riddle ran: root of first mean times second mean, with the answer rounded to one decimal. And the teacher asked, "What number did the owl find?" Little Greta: 12.4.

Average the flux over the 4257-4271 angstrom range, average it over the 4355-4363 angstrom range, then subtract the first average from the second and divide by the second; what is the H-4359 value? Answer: 0.23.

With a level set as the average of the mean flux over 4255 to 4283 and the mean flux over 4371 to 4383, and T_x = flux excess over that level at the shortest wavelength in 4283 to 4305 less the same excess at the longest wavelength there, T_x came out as 3.1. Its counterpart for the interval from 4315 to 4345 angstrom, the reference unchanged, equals -0.3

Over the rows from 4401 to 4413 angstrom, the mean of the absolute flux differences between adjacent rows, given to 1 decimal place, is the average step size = 2.4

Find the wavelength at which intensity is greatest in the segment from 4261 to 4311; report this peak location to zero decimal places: 4288 angstrom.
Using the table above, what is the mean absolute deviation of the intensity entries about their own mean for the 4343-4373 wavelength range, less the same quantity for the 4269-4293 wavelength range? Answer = -0.13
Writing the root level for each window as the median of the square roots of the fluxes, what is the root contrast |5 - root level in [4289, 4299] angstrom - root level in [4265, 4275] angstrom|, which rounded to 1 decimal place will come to 1.6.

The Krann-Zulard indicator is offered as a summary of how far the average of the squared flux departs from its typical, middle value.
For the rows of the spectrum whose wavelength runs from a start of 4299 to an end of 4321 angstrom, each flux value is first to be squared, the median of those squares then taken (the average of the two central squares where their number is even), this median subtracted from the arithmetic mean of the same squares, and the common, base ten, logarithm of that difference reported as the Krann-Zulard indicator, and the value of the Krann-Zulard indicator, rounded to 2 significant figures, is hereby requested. 1.5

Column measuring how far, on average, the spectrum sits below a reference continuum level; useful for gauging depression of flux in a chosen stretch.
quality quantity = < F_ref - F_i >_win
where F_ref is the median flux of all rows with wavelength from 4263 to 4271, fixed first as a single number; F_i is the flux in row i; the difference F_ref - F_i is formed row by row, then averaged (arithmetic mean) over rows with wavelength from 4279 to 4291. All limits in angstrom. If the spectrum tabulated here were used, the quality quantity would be 1.1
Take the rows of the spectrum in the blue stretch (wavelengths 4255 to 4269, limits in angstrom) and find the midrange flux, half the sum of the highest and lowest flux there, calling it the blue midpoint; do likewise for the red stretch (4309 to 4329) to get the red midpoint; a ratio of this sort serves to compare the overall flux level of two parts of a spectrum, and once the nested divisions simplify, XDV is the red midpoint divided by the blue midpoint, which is 1.18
